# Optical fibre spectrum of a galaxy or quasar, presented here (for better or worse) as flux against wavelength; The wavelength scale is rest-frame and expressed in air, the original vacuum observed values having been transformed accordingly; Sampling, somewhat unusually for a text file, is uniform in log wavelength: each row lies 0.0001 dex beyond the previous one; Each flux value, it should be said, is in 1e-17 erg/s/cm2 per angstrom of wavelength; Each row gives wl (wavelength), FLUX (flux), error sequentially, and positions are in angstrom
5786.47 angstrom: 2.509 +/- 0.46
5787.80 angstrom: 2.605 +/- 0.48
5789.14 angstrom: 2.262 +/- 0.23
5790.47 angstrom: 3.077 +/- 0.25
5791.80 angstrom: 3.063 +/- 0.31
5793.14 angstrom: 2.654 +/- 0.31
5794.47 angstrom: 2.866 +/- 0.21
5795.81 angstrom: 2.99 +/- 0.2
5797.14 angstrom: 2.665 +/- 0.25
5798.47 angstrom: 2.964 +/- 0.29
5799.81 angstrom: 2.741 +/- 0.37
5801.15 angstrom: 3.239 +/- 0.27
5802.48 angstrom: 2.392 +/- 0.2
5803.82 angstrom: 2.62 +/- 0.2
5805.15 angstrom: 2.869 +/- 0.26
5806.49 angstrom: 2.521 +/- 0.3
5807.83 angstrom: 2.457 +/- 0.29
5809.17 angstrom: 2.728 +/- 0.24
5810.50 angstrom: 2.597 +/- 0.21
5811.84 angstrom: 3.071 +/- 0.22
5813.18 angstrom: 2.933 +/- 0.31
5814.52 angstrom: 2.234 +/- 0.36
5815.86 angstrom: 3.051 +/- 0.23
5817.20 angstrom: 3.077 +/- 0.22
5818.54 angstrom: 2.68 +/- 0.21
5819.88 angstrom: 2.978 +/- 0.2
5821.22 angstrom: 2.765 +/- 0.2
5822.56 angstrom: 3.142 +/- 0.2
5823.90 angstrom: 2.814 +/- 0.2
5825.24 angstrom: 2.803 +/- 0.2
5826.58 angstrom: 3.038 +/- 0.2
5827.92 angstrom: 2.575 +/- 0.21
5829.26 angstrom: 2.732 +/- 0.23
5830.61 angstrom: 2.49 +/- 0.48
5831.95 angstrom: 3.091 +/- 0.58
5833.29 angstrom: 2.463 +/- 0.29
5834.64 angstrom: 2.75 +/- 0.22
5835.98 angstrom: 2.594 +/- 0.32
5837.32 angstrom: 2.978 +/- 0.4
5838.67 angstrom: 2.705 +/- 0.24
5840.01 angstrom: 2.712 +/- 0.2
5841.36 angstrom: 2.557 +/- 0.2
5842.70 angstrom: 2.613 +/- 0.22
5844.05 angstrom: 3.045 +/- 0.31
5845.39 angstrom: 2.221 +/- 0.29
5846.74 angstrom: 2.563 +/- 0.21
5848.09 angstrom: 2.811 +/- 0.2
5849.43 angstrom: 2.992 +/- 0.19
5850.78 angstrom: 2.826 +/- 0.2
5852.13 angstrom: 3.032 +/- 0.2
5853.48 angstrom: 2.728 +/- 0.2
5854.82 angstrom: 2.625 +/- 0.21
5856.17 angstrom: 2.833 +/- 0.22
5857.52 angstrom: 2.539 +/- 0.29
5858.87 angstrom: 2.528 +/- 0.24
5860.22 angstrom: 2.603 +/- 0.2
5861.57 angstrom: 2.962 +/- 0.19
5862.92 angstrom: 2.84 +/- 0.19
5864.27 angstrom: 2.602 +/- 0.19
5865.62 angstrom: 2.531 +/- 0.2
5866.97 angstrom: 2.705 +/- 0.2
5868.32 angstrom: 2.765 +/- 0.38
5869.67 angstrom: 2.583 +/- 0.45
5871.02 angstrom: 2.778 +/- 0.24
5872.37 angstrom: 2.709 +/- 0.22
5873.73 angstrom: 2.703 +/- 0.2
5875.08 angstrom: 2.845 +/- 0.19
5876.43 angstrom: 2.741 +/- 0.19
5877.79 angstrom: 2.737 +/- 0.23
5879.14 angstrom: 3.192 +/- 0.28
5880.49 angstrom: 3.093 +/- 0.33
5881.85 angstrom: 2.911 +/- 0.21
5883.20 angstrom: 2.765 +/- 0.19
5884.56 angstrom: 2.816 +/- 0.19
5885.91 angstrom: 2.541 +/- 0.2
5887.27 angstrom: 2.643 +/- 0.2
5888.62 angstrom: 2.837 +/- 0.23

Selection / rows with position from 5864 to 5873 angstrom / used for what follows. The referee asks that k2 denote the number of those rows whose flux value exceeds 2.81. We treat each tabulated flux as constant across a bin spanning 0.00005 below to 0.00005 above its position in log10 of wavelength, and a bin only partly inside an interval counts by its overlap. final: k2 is 0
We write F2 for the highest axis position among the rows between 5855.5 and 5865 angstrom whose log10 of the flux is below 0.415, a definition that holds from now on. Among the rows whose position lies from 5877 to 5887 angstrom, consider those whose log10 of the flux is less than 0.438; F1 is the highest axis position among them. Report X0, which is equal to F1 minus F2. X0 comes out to 27.0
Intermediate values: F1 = 5885.91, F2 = 5858.87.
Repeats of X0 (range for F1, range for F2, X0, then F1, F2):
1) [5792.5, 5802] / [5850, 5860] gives -59.1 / 5799.81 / 5858.87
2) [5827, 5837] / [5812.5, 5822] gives 21.5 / 5835.98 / 5814.52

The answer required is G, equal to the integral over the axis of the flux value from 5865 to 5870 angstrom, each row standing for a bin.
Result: 13.27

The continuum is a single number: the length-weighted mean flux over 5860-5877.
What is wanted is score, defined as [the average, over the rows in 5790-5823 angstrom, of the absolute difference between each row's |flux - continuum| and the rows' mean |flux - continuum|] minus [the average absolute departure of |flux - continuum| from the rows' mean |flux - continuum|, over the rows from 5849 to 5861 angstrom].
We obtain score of 0.05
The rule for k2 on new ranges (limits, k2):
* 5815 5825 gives 5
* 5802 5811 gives 1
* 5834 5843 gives 1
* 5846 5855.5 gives 4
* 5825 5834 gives 2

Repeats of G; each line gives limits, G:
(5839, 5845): 16.25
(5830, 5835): 13.49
